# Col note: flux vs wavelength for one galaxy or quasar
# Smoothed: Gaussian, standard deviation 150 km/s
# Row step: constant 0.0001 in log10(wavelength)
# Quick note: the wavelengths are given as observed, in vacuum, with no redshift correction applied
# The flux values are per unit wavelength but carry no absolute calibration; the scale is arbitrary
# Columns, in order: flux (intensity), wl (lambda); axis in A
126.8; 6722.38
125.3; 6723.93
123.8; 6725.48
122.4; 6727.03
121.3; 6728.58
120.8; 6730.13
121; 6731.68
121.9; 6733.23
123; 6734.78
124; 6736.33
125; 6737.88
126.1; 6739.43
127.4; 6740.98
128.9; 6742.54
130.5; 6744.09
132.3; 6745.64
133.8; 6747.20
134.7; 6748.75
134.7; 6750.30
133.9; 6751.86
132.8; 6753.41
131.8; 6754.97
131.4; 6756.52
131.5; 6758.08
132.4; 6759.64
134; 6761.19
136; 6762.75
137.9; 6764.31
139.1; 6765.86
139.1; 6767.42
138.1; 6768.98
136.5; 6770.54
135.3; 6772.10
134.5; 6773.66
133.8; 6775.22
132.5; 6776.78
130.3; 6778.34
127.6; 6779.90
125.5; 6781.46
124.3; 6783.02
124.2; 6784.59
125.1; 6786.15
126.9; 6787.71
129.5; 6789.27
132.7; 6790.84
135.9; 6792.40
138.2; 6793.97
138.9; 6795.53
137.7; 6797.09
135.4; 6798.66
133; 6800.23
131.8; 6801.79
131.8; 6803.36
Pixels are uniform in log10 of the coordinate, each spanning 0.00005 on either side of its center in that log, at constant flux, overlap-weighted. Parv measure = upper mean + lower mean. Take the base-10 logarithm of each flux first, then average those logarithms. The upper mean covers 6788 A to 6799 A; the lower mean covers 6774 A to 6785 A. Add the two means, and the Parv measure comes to 4.24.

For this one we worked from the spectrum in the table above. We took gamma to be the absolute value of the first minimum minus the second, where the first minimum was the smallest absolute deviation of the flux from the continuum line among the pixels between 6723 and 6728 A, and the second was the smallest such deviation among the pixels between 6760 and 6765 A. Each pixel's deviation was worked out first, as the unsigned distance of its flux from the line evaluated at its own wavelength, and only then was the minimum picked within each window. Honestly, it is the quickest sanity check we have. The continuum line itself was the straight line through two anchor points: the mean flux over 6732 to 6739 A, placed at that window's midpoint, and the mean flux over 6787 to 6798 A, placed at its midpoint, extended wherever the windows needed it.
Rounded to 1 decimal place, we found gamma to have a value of 5.1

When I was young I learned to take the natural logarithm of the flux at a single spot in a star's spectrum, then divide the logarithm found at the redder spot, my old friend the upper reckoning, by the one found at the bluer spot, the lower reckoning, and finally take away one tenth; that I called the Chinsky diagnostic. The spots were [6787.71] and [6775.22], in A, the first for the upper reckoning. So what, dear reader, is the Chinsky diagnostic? 0.889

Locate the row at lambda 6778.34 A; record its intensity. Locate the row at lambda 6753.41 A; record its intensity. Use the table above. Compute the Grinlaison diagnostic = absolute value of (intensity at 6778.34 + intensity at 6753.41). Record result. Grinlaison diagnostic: 263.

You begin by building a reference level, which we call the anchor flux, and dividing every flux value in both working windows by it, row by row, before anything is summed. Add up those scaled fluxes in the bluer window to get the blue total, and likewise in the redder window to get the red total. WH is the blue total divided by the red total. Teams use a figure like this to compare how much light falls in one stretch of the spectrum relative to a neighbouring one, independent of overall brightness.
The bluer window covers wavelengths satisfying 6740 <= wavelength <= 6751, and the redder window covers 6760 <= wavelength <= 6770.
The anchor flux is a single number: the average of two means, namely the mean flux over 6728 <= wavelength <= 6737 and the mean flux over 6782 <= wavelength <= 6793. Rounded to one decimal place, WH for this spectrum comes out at 1.1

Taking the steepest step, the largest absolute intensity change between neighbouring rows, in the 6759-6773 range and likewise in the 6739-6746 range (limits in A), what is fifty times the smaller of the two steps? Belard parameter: 90.0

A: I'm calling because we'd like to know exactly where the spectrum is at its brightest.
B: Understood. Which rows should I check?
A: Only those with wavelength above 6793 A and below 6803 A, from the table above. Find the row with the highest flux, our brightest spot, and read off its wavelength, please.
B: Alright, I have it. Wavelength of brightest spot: 6795.53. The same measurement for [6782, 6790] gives 6789.27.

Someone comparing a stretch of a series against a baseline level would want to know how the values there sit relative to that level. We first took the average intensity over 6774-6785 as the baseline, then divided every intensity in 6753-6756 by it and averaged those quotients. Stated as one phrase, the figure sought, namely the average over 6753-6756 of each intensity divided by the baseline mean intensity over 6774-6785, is 1.03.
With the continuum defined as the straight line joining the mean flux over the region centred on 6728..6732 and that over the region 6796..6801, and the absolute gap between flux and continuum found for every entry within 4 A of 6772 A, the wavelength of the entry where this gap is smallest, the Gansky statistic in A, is 6775.22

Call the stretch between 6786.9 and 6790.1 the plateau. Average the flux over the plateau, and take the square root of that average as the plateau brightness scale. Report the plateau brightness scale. 11.3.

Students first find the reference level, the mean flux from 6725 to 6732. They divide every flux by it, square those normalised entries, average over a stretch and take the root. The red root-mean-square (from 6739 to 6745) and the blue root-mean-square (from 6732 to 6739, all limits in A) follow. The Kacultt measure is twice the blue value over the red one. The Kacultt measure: 1.93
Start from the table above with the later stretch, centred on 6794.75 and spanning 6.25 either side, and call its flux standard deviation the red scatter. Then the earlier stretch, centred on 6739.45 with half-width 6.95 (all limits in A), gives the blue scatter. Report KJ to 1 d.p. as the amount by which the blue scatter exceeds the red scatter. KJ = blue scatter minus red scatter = 0.3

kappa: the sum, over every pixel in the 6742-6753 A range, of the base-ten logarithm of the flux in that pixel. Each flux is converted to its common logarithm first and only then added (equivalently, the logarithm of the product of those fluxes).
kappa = 14.9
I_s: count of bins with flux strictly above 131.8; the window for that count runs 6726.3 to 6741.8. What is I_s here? 0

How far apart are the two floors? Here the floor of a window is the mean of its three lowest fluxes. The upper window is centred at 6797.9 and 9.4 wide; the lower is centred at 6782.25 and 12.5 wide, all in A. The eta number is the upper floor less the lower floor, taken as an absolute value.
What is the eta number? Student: 8.9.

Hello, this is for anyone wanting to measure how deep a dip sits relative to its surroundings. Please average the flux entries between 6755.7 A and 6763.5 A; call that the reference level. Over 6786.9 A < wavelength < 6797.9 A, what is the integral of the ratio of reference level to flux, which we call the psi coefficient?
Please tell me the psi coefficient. 10.9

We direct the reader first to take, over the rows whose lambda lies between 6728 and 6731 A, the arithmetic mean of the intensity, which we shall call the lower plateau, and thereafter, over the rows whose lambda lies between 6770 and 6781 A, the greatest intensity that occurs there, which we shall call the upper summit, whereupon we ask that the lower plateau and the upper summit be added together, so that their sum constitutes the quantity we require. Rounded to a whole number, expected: 258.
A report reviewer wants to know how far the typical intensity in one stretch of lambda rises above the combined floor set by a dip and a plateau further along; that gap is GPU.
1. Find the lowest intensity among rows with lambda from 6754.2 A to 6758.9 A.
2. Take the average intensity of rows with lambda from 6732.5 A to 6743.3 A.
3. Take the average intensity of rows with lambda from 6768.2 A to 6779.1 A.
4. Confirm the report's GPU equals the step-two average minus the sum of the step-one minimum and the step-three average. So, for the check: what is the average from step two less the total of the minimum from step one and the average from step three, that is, -141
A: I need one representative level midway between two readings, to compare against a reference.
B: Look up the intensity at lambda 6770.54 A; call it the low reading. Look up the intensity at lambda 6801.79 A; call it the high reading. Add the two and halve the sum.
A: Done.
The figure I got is 134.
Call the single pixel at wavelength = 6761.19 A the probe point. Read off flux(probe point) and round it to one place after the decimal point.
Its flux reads 134.0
